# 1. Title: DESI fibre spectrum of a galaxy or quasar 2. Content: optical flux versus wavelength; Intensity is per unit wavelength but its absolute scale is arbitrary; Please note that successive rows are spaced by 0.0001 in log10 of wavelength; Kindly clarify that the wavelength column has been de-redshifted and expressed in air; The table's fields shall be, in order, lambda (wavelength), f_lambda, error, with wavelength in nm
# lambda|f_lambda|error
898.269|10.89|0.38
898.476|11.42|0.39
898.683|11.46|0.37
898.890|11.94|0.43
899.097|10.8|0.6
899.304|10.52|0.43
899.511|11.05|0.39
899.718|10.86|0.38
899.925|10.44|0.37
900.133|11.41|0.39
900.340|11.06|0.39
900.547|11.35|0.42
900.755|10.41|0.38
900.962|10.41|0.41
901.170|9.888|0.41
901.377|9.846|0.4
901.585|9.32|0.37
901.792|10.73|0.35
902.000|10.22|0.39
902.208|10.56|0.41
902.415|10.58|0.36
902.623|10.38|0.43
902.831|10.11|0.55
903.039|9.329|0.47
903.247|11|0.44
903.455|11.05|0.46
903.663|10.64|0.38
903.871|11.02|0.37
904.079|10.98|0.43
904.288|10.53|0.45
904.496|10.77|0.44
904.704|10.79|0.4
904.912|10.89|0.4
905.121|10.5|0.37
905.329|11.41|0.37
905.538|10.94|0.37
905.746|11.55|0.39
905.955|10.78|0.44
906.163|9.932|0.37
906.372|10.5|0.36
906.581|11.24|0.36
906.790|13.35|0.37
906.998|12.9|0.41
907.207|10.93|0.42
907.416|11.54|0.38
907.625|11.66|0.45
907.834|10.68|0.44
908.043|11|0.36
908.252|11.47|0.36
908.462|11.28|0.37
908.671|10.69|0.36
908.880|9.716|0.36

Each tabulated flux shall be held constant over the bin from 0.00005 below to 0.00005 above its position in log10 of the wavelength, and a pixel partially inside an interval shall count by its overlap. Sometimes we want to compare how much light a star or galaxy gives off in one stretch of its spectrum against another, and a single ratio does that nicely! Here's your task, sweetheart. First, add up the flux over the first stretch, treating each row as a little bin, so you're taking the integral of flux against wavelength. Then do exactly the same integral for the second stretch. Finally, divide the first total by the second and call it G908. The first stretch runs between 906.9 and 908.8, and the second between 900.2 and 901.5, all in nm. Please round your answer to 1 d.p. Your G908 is 1.6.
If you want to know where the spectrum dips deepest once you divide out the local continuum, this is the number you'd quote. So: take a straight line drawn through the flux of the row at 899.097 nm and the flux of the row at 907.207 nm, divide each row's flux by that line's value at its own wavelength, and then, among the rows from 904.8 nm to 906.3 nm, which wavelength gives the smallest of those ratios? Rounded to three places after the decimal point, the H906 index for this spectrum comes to 906.163 nm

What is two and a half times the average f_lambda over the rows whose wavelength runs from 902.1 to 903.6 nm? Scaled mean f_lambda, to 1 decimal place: 26.1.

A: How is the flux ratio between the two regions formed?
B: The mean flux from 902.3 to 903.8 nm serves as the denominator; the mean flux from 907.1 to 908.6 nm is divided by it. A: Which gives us 1.07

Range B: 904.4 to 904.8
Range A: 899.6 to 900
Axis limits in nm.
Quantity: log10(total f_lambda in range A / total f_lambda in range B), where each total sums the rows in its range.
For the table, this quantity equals -0.01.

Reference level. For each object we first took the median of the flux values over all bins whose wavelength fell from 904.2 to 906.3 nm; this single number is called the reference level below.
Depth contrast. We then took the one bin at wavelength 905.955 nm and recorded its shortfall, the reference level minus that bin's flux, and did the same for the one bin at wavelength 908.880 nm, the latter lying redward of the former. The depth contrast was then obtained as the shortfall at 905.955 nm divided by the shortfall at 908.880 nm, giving 0.0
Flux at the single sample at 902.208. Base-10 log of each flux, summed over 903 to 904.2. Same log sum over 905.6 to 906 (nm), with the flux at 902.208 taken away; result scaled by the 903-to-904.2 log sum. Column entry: -1.4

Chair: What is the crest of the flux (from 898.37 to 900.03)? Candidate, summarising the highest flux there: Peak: 11.94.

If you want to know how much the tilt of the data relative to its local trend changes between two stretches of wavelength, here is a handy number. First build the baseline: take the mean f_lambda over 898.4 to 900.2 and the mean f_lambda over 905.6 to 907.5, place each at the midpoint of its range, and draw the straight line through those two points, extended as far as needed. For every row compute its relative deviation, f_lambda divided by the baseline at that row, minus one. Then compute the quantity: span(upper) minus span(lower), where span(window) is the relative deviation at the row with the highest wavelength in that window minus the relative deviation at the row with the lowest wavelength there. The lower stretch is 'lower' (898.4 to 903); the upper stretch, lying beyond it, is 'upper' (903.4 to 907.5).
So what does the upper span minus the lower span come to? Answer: 0.16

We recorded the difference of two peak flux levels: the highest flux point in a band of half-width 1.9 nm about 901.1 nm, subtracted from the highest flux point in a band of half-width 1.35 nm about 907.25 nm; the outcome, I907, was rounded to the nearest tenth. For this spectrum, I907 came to 1.9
